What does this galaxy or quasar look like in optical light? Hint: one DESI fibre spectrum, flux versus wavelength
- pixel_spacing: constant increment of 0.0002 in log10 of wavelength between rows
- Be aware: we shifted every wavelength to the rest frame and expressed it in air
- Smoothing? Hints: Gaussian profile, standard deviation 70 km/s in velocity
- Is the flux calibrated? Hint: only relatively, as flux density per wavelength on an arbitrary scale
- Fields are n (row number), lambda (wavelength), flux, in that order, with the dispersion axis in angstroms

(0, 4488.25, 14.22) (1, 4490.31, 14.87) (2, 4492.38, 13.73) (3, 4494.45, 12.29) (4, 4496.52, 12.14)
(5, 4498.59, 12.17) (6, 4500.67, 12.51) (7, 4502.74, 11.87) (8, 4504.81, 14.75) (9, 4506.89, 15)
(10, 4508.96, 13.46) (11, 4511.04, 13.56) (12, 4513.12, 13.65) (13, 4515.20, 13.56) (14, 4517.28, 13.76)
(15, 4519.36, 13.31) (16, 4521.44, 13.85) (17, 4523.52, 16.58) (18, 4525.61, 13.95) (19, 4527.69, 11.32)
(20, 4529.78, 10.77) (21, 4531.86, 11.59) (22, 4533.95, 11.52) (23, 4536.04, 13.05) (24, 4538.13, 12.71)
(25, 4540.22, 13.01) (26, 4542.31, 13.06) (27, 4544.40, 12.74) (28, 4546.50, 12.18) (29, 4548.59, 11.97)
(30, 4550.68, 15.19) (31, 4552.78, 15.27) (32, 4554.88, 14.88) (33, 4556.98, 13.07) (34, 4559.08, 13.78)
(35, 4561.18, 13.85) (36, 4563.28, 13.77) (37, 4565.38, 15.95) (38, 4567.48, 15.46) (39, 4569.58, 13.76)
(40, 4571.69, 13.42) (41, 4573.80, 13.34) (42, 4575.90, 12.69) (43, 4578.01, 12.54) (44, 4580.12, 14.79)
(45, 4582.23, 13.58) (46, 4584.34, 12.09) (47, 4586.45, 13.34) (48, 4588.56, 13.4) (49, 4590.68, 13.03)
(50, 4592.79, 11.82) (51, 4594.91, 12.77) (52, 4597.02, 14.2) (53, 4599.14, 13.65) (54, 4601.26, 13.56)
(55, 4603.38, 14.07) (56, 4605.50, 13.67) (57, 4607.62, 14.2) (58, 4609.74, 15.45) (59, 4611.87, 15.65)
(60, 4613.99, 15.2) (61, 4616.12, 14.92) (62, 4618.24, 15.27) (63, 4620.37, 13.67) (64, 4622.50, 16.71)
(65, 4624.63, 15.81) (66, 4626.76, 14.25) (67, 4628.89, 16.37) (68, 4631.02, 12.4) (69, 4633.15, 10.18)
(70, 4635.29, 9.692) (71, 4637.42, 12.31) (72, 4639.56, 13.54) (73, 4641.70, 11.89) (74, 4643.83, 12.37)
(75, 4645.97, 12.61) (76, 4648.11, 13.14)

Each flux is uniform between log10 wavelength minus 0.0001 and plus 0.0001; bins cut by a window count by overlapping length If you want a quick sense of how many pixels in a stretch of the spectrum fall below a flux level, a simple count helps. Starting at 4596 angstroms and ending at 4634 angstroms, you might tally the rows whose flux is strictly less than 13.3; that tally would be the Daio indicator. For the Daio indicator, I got 2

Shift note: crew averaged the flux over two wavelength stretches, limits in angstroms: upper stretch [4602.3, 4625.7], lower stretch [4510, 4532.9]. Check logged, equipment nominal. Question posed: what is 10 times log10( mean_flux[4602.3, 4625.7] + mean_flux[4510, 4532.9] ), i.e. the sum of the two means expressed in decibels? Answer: 14.5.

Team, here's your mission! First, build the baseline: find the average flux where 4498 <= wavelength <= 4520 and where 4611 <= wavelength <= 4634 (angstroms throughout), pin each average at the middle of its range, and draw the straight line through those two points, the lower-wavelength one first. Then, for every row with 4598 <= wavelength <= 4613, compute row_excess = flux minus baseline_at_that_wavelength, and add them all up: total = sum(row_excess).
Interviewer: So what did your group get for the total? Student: -1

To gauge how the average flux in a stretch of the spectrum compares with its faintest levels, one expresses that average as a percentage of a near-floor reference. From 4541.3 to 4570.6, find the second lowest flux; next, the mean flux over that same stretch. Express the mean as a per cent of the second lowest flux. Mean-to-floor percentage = 114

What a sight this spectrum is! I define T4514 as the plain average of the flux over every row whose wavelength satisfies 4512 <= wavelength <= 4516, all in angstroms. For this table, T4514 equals 13.6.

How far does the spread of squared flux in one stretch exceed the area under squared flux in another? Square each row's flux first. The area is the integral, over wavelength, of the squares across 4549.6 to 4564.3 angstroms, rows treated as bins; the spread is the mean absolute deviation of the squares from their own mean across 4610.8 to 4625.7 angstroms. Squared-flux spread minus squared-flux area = -2976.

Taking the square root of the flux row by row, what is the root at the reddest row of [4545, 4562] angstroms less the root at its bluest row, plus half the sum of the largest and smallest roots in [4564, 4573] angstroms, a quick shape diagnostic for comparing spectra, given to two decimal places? 4.06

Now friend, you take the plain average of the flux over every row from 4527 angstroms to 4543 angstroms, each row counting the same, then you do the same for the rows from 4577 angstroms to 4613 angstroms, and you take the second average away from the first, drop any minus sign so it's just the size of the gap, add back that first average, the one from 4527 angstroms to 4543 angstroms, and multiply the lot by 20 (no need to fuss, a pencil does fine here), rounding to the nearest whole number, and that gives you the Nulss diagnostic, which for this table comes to 273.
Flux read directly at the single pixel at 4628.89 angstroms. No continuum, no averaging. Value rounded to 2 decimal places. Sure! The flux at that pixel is 16.37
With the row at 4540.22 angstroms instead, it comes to 13.01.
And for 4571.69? 13.42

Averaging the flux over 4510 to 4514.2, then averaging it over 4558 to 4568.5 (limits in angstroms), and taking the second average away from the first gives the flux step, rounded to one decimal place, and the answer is -1.0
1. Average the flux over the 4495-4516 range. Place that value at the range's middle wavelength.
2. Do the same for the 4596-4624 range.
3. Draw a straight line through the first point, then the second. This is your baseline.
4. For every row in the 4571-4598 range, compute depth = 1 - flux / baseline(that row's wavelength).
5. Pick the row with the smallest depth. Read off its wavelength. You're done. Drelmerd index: 4580.12 angstroms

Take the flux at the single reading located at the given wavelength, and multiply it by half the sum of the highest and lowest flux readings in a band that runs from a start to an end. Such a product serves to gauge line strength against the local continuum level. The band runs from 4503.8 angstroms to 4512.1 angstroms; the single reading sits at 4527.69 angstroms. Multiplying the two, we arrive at 161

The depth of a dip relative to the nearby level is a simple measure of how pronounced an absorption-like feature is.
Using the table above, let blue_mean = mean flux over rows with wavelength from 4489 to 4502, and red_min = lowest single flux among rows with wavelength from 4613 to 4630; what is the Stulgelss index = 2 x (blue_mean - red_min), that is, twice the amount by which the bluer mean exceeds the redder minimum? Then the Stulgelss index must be -1.4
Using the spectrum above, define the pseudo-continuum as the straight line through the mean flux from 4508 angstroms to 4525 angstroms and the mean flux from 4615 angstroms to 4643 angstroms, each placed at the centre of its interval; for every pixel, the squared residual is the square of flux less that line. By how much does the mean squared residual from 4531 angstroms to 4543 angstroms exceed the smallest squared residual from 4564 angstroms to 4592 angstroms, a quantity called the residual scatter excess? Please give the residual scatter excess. 2.45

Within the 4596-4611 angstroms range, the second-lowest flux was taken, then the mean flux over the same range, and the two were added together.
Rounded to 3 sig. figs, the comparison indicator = 27.8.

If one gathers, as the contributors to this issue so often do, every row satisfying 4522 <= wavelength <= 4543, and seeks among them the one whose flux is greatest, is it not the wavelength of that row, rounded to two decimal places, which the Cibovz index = 4523.52 angstroms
